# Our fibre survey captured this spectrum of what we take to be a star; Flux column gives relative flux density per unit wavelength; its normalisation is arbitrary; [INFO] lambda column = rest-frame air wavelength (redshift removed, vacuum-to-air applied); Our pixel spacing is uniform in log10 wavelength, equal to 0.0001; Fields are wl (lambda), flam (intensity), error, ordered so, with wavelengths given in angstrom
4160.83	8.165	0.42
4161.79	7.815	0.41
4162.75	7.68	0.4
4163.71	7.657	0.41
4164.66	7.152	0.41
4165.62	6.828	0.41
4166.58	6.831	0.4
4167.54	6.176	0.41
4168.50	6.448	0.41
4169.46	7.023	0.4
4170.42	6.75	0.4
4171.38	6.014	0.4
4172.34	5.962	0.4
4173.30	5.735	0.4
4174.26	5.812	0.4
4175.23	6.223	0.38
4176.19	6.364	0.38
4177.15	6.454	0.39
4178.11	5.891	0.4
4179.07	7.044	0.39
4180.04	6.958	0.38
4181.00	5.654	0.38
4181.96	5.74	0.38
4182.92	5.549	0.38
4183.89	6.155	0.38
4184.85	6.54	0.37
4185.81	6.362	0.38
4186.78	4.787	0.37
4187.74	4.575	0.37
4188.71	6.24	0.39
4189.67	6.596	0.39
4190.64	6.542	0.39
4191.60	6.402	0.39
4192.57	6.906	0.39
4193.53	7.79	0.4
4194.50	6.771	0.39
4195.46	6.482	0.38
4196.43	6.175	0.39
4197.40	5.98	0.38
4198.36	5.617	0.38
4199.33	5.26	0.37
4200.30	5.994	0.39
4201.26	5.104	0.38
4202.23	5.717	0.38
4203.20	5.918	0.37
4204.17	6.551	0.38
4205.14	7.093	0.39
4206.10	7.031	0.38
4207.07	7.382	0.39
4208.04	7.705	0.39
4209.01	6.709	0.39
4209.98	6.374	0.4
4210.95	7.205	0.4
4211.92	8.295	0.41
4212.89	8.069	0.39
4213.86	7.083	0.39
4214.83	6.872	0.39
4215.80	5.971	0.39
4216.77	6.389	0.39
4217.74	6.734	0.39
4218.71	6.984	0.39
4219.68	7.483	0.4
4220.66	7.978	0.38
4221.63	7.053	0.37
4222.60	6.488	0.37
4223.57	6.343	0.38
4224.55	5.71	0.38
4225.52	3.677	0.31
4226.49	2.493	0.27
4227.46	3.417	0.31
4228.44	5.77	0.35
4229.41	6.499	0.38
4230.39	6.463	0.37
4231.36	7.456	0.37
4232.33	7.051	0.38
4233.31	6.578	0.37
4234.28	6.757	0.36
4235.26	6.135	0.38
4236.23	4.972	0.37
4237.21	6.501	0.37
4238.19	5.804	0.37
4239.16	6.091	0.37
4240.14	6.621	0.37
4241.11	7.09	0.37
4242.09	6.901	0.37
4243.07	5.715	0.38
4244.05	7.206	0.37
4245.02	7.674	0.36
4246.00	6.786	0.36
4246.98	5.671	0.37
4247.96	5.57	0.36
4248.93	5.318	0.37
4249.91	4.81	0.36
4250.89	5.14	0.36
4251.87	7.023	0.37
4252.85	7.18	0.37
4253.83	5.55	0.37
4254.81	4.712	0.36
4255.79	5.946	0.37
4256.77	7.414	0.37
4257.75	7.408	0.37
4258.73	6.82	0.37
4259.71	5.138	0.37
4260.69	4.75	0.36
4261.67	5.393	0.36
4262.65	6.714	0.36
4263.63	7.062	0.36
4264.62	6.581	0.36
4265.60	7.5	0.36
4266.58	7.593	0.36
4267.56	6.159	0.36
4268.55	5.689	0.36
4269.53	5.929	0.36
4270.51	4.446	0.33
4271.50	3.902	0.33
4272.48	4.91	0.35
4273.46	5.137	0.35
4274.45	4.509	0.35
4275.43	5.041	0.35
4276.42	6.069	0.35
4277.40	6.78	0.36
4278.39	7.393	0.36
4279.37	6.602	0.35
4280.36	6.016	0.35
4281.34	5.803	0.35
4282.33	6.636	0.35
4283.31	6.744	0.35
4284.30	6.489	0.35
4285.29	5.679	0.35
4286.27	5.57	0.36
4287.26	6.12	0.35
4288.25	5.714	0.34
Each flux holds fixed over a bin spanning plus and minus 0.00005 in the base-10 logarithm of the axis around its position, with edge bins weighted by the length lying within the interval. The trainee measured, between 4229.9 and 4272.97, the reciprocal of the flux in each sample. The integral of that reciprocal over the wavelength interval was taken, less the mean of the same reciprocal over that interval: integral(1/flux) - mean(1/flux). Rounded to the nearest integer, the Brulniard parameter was 7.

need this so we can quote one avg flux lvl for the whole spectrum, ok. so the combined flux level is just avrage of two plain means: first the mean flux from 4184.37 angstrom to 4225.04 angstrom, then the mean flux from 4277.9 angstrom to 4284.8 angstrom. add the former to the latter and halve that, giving 6.54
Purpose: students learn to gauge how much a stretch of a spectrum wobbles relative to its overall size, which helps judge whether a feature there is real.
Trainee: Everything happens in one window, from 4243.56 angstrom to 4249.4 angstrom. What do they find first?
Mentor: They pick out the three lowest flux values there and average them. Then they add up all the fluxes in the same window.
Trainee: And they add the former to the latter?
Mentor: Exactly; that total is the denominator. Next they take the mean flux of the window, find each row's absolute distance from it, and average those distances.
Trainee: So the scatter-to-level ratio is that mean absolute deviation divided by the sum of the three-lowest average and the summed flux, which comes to 0.019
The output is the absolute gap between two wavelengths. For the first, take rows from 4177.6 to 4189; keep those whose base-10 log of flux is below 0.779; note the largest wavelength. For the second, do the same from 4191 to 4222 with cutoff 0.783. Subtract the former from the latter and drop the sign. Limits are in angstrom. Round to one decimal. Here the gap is 28.1 angstrom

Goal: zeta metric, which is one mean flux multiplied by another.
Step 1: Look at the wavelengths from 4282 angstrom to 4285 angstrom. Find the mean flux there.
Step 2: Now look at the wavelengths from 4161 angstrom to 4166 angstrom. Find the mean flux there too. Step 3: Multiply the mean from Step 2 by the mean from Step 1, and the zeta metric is 49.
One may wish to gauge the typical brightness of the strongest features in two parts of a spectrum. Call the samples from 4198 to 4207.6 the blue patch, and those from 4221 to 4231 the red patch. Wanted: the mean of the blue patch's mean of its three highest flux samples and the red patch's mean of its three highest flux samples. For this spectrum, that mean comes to 6.92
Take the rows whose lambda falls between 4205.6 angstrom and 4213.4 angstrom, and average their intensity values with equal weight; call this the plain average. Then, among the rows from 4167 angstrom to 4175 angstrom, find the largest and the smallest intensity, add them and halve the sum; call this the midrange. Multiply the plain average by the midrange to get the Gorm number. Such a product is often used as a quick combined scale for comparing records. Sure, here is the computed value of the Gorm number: 46.9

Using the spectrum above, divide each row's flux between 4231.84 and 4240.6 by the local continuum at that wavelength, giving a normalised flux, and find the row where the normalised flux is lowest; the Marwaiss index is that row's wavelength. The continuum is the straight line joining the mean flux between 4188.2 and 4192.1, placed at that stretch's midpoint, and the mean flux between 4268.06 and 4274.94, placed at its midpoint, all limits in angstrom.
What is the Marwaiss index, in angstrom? 4236.23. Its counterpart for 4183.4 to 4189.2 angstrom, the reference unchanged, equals 4187.74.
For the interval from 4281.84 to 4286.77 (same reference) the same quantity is 4286.27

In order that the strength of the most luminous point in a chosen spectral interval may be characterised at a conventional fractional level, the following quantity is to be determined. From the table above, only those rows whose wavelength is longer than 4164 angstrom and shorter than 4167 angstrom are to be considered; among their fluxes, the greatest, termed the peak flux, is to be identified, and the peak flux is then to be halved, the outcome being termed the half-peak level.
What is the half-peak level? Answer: 3.6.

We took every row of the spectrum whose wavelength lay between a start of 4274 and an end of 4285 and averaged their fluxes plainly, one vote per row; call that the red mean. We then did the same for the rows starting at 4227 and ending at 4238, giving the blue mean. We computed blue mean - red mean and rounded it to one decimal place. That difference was 0.0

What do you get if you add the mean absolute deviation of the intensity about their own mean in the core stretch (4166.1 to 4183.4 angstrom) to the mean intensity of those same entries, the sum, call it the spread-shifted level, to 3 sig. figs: 6.68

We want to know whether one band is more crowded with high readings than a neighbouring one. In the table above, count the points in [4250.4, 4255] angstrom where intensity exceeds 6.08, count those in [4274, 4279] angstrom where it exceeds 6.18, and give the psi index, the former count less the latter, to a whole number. 0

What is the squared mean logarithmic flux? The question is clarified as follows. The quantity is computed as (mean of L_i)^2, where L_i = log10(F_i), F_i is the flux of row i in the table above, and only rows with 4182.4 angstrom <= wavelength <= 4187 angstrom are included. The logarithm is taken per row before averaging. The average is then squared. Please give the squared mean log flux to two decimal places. 0.59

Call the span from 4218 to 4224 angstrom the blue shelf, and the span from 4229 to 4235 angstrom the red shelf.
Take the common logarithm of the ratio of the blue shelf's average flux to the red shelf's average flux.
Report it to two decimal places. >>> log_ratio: 0.02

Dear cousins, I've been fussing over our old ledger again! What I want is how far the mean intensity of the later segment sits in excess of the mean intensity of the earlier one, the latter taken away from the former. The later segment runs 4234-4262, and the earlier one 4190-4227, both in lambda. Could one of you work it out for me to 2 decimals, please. -0.34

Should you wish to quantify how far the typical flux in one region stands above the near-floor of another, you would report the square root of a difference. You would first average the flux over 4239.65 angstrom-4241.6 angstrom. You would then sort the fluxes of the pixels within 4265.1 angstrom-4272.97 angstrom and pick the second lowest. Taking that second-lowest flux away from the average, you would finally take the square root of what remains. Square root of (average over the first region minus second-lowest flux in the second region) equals 1.6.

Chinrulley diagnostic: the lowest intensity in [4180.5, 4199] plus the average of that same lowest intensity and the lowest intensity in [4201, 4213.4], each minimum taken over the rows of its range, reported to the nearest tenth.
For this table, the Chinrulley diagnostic 9.4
